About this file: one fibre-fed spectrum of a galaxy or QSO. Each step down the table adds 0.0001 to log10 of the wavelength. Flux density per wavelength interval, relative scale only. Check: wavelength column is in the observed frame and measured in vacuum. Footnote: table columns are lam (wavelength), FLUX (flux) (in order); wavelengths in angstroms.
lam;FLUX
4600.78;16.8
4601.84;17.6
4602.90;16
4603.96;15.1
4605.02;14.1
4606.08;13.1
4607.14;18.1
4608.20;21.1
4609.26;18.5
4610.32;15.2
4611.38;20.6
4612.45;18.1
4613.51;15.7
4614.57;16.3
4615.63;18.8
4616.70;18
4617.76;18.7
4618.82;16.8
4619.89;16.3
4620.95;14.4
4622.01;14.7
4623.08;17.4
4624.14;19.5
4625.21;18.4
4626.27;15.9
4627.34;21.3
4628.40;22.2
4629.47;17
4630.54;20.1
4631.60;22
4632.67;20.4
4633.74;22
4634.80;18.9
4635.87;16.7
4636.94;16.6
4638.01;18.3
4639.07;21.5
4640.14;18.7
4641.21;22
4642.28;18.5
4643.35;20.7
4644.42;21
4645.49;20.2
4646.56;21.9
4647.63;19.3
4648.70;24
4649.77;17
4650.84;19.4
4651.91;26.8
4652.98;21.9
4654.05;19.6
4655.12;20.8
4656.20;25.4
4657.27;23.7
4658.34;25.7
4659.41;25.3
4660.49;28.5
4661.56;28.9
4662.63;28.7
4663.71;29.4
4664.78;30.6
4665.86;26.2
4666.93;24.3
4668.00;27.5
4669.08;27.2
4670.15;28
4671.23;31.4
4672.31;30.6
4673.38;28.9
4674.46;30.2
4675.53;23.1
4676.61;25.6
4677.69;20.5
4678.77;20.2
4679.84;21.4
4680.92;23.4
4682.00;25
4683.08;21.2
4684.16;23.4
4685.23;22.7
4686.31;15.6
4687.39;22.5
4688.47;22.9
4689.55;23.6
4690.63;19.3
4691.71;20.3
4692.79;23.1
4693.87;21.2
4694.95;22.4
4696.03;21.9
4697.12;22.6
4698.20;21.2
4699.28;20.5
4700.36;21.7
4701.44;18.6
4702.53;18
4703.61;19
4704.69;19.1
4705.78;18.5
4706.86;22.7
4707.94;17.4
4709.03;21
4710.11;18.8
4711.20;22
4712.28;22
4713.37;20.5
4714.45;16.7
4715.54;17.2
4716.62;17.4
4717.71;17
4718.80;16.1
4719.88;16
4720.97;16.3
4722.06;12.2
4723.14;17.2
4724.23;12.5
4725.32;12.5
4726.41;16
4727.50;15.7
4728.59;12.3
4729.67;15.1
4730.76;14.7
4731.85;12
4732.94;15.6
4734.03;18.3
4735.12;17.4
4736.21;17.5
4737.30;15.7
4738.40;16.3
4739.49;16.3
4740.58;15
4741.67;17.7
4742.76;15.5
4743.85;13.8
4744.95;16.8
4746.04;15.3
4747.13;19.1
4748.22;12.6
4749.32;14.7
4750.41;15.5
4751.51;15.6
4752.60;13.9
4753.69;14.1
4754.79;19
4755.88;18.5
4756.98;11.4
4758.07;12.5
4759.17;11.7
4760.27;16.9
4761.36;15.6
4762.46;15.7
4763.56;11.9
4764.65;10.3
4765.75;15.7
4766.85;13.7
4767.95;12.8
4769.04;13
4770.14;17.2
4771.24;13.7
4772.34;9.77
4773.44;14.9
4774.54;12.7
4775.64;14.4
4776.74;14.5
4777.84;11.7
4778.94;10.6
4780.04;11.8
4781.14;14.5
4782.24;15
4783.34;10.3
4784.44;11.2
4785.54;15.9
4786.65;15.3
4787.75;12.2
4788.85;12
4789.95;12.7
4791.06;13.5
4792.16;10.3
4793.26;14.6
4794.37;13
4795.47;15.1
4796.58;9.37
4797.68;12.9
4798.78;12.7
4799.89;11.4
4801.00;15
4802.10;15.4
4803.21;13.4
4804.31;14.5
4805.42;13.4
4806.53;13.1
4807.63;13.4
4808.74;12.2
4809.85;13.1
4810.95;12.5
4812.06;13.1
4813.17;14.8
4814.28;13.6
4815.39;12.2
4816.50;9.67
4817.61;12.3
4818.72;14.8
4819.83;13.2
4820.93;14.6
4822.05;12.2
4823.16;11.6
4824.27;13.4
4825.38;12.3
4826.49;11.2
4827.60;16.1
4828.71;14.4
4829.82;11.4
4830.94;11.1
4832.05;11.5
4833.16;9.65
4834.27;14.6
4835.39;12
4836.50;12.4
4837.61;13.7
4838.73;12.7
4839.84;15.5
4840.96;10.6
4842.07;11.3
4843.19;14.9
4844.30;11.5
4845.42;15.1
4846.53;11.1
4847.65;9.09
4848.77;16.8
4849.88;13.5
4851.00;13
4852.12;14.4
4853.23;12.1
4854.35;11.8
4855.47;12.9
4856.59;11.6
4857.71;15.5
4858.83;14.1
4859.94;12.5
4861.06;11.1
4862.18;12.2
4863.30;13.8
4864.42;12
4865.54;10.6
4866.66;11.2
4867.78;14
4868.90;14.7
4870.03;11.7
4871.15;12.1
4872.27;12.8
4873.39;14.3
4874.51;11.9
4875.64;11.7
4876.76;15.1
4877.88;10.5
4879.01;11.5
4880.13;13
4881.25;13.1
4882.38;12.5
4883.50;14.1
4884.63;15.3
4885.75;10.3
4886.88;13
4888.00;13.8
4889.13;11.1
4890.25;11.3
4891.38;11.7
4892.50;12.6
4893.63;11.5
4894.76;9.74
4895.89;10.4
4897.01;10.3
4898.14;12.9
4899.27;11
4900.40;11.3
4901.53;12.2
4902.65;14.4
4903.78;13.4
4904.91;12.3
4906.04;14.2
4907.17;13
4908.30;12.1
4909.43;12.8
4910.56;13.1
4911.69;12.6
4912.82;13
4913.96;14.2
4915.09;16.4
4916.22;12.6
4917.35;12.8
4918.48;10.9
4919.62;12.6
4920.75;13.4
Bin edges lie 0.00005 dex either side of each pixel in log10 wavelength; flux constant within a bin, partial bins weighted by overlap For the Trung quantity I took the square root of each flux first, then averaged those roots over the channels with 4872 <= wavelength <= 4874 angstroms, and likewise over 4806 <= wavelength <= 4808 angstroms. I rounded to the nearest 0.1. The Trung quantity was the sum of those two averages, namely 7.3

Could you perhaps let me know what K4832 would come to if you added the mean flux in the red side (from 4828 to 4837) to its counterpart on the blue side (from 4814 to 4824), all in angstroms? 25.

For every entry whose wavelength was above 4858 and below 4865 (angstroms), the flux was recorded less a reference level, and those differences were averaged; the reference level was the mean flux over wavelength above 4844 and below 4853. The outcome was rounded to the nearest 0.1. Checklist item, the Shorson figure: -0.4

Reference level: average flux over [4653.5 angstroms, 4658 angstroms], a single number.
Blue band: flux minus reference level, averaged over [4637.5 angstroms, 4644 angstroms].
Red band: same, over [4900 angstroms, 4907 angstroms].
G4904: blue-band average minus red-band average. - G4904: 7.0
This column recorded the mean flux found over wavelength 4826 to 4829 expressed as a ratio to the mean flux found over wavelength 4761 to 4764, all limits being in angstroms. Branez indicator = 0.97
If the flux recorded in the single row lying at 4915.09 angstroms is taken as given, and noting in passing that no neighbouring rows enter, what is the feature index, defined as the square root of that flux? 4.05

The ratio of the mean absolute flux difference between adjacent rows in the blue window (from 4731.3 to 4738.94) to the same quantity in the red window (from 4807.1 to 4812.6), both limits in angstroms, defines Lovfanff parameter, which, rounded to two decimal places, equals 1.96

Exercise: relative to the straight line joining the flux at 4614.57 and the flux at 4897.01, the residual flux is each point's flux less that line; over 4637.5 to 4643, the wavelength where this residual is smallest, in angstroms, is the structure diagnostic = 4638.01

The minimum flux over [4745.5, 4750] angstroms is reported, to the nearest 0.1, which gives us 12.6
